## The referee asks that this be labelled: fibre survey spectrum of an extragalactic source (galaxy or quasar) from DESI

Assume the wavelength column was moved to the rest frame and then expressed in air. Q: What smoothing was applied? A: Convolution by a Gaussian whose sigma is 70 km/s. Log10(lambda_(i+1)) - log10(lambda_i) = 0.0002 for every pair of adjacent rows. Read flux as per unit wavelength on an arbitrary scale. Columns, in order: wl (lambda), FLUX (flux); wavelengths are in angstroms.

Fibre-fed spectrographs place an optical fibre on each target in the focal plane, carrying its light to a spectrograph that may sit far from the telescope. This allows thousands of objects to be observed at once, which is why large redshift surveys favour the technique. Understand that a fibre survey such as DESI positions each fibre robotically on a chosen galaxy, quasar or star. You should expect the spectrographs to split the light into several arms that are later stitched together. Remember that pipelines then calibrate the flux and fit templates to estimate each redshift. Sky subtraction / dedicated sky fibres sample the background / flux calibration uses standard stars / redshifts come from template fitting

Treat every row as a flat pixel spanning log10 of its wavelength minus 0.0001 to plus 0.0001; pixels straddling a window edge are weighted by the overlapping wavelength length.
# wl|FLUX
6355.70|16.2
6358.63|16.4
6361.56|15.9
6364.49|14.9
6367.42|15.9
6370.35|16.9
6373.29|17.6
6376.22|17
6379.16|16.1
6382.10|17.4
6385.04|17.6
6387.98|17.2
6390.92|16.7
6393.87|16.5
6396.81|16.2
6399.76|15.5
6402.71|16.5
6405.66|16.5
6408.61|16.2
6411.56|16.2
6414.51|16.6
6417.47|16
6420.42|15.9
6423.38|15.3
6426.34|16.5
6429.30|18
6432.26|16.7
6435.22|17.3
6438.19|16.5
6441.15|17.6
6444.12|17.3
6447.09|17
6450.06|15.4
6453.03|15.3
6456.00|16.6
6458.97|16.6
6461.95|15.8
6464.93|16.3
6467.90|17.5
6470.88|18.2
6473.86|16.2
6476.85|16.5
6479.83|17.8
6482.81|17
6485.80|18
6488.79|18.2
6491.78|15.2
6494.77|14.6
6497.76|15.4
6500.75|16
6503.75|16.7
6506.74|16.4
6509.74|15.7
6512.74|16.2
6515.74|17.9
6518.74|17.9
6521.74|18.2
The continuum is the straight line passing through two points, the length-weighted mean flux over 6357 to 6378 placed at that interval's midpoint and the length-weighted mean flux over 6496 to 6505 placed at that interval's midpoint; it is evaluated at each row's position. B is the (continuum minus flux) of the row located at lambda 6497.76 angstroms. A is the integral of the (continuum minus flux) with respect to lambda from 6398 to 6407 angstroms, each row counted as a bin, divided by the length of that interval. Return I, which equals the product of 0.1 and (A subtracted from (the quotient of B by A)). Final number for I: 0.58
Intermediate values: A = 0.1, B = 0.6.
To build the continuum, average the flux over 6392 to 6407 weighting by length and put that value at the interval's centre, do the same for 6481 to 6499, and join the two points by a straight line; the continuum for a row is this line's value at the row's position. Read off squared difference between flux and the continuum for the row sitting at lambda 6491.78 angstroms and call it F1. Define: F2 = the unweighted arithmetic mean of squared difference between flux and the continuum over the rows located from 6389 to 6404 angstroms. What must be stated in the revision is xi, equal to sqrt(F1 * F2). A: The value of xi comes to 0.53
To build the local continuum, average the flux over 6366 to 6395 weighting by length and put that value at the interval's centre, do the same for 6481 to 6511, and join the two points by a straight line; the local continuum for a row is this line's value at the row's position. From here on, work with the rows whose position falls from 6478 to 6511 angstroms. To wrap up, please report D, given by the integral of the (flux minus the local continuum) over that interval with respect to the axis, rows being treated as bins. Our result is 4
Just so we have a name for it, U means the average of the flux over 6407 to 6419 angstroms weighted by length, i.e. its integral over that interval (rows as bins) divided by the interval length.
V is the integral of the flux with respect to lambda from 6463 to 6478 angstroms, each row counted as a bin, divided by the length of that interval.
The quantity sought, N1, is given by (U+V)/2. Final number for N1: 16.6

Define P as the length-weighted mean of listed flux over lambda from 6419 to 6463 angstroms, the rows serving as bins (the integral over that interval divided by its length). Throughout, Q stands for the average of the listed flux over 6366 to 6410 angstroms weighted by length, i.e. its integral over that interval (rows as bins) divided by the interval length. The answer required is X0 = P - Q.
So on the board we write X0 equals -0.13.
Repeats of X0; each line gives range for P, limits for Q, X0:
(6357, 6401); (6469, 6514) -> -0.02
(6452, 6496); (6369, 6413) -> 0.01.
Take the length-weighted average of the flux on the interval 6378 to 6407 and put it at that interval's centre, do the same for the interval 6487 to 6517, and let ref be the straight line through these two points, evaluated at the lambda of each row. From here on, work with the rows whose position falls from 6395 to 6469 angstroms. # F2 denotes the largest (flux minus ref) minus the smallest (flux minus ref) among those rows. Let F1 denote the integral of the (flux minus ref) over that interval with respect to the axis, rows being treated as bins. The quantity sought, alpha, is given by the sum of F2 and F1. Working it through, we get 0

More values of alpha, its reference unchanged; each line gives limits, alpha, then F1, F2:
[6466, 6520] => 29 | 25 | 3.6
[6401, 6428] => -8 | -9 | 1.3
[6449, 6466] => -5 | -7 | 1.3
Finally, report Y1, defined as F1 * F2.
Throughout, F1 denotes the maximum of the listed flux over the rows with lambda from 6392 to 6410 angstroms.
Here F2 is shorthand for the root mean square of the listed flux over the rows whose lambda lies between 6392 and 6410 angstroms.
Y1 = 268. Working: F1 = 16.5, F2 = 16.2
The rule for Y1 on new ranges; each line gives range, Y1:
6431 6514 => 302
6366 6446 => 300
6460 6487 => 310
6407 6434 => 295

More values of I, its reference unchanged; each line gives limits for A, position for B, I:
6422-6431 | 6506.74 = 0.15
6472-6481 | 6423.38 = -0.03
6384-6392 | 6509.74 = 0.06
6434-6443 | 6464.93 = 0.12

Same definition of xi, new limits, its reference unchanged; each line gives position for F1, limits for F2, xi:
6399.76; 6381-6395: 0.71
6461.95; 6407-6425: 0.27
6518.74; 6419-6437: 1.30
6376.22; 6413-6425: 0.46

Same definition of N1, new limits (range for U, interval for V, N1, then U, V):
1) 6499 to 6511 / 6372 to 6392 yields 16.6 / 16.2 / 17.1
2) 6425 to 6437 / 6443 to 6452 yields 16.8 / 17.1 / 16.5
